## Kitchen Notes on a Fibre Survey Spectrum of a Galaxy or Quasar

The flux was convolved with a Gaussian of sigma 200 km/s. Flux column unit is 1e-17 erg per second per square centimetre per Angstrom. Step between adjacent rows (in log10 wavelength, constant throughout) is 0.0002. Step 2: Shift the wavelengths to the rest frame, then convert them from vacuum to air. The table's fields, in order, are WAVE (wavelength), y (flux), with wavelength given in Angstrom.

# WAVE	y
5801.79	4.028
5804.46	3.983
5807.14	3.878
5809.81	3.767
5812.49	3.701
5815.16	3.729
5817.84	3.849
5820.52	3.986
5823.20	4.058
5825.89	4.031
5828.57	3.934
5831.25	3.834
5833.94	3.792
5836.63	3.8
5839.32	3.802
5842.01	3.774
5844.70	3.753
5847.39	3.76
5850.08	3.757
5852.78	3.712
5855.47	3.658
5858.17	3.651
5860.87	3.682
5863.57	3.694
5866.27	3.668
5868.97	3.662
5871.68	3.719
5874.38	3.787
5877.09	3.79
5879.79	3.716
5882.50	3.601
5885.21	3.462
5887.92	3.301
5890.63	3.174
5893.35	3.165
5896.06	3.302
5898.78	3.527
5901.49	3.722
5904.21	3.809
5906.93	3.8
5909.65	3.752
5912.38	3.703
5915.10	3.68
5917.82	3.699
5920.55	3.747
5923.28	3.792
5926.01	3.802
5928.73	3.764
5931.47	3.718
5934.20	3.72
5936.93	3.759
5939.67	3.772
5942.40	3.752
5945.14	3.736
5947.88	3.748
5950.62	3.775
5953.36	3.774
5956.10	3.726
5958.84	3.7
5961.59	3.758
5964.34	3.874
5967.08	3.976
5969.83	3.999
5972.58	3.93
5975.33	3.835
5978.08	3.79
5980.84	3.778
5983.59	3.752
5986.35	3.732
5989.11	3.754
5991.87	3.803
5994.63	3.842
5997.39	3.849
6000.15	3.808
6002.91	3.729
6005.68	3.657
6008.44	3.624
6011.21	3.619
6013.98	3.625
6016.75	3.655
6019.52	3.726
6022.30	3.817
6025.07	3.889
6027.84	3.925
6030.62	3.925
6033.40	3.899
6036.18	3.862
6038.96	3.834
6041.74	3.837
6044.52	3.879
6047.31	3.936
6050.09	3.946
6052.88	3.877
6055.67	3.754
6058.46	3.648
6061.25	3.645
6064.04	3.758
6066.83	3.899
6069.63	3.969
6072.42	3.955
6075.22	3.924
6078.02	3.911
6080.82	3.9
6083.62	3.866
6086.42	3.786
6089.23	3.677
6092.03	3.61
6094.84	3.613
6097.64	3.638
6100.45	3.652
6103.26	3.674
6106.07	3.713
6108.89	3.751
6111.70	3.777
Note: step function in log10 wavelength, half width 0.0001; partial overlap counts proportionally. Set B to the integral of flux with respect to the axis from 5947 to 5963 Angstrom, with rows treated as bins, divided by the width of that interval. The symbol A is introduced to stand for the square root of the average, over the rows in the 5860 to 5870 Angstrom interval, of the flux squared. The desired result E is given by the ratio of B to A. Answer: 1.02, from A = 3.68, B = 3.75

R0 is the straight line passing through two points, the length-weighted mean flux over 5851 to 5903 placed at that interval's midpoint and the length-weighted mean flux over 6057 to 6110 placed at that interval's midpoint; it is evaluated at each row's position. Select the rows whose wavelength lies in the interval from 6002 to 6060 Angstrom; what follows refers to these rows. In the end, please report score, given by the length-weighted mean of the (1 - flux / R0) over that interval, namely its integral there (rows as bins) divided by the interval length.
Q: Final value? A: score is -0.020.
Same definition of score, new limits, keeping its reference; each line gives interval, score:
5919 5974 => -0.040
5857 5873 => -0.031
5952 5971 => -0.047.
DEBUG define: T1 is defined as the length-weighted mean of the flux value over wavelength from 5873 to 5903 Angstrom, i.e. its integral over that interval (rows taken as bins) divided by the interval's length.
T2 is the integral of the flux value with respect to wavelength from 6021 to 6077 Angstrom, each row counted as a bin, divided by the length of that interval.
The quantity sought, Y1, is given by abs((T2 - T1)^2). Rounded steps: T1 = 3.51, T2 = 3.86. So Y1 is 0.124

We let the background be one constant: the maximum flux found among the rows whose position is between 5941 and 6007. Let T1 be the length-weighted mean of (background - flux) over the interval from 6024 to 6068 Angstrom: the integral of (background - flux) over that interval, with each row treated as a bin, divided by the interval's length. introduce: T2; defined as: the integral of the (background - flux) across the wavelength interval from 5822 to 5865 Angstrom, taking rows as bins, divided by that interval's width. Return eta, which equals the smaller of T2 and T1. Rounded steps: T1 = 0.155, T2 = 0.207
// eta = 0.155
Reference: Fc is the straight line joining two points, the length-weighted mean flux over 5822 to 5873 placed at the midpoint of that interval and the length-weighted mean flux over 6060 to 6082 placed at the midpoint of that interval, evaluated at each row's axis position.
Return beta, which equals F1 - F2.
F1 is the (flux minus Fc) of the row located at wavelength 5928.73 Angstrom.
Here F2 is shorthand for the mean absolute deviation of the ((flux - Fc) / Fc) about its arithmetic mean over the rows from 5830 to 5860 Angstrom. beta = -0.06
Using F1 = -0.05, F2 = 0.0123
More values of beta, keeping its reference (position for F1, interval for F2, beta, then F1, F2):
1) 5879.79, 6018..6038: -0.09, -0.07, 0.0135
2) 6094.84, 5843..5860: -0.28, -0.27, 0.0114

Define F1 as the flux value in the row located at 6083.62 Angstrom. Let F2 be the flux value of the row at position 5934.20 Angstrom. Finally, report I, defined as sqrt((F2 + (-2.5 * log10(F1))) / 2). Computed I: 1.06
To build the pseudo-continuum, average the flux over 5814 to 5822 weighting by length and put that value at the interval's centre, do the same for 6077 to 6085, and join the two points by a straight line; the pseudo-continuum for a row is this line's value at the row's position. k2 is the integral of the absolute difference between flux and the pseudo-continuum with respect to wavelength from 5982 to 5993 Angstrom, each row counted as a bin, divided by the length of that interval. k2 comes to 0.12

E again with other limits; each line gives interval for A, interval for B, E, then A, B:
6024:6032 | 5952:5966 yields 0.96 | 3.91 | 3.77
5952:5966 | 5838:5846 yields 1.00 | 3.77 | 3.78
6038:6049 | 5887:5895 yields 0.83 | 3.87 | 3.21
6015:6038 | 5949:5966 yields 0.98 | 3.84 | 3.77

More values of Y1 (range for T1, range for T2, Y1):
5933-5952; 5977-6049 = 0.002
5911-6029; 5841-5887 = 0.006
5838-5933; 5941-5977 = 0.024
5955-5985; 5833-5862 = 0.008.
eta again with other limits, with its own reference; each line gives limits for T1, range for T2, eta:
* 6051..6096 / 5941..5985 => 0.193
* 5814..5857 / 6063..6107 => 0.173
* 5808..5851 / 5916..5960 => 0.165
